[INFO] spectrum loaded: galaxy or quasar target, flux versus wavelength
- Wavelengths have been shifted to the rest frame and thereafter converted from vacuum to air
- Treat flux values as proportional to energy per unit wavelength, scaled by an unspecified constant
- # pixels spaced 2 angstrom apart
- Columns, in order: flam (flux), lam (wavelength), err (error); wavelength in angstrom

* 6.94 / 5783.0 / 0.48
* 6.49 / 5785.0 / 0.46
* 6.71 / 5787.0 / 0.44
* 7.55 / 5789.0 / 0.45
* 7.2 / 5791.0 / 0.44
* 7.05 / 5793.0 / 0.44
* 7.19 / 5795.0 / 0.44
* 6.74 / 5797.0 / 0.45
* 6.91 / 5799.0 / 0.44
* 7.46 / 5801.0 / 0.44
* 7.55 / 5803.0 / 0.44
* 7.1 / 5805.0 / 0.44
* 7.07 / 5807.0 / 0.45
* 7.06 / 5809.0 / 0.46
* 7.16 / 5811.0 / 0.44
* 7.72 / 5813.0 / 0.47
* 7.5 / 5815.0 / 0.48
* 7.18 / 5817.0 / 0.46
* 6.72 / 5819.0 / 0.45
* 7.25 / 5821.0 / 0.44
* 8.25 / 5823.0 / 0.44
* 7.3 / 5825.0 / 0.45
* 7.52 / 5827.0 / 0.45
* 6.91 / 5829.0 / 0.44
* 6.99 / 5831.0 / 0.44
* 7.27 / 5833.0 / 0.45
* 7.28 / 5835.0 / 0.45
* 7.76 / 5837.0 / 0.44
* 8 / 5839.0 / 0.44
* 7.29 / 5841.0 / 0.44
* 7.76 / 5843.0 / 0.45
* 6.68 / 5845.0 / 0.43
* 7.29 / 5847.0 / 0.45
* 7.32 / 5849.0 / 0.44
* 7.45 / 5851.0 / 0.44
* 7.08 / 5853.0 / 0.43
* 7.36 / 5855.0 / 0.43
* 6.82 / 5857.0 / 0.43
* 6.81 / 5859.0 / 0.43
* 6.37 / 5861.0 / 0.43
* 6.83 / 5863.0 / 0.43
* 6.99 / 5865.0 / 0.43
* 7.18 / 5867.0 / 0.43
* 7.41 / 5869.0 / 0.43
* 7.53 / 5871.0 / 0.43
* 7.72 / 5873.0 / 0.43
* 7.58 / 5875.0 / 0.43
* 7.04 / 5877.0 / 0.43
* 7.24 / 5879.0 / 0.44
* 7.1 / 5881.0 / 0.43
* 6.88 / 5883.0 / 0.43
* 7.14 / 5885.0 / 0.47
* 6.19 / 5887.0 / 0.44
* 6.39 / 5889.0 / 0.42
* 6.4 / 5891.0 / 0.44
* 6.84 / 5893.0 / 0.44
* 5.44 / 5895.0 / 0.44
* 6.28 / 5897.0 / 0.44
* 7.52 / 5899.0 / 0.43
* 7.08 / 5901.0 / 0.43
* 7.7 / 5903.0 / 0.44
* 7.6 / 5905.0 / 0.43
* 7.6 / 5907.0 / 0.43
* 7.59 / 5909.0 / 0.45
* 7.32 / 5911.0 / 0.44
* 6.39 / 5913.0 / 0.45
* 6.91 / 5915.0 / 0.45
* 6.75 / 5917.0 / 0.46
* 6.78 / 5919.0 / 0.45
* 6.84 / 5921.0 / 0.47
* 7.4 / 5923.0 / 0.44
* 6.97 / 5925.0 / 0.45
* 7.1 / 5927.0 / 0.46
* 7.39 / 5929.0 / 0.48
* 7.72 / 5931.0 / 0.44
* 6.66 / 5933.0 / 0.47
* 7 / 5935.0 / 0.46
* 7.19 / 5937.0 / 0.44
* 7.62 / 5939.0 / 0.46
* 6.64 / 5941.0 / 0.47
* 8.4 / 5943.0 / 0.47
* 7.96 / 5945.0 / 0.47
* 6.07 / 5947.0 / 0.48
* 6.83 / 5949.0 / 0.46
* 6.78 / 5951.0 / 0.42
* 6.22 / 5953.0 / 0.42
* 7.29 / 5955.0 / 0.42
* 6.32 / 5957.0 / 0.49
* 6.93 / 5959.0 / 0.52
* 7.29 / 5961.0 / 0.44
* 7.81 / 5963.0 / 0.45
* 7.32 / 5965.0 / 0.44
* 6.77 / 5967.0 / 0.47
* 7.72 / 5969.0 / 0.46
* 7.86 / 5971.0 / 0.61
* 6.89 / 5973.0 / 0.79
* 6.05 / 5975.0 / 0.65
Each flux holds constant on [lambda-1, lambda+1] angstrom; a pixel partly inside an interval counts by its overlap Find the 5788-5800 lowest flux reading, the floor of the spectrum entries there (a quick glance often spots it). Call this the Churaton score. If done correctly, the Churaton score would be 6.74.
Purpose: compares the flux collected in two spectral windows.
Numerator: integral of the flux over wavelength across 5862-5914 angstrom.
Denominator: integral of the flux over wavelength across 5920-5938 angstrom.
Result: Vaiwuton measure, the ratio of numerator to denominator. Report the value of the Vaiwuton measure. 2.8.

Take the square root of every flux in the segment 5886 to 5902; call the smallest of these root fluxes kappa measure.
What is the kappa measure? 2.33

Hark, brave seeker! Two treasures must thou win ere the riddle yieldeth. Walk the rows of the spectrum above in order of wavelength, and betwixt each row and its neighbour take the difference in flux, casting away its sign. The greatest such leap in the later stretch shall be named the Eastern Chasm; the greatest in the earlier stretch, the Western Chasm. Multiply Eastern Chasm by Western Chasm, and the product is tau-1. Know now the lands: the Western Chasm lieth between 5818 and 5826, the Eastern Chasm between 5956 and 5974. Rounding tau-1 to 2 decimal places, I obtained 0.97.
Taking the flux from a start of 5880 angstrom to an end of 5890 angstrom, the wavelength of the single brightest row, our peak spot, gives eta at 5885.0 angstrom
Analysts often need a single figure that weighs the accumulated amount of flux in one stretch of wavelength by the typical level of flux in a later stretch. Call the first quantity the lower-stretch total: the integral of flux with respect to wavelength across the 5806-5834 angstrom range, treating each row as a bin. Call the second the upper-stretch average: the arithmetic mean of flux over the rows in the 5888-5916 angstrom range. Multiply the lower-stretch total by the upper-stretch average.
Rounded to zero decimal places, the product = 1413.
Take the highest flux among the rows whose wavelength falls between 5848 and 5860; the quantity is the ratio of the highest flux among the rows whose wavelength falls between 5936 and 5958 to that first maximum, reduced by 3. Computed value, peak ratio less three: -1.87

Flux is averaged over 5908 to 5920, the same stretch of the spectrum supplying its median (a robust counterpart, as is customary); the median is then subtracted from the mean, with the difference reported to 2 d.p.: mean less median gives 0.11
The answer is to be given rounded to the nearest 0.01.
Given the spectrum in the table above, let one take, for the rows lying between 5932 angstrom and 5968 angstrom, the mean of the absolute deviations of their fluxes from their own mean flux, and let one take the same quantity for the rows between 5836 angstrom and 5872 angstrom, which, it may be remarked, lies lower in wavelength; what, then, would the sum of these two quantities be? 0.82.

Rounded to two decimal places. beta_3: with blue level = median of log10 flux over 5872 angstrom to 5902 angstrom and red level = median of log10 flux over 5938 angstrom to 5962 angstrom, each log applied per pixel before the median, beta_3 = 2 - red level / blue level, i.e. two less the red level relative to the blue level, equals 1.01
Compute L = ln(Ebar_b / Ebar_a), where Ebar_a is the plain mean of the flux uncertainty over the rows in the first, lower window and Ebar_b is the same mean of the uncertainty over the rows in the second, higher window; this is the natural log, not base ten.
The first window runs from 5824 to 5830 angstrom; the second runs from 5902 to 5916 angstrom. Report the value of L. -0.01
